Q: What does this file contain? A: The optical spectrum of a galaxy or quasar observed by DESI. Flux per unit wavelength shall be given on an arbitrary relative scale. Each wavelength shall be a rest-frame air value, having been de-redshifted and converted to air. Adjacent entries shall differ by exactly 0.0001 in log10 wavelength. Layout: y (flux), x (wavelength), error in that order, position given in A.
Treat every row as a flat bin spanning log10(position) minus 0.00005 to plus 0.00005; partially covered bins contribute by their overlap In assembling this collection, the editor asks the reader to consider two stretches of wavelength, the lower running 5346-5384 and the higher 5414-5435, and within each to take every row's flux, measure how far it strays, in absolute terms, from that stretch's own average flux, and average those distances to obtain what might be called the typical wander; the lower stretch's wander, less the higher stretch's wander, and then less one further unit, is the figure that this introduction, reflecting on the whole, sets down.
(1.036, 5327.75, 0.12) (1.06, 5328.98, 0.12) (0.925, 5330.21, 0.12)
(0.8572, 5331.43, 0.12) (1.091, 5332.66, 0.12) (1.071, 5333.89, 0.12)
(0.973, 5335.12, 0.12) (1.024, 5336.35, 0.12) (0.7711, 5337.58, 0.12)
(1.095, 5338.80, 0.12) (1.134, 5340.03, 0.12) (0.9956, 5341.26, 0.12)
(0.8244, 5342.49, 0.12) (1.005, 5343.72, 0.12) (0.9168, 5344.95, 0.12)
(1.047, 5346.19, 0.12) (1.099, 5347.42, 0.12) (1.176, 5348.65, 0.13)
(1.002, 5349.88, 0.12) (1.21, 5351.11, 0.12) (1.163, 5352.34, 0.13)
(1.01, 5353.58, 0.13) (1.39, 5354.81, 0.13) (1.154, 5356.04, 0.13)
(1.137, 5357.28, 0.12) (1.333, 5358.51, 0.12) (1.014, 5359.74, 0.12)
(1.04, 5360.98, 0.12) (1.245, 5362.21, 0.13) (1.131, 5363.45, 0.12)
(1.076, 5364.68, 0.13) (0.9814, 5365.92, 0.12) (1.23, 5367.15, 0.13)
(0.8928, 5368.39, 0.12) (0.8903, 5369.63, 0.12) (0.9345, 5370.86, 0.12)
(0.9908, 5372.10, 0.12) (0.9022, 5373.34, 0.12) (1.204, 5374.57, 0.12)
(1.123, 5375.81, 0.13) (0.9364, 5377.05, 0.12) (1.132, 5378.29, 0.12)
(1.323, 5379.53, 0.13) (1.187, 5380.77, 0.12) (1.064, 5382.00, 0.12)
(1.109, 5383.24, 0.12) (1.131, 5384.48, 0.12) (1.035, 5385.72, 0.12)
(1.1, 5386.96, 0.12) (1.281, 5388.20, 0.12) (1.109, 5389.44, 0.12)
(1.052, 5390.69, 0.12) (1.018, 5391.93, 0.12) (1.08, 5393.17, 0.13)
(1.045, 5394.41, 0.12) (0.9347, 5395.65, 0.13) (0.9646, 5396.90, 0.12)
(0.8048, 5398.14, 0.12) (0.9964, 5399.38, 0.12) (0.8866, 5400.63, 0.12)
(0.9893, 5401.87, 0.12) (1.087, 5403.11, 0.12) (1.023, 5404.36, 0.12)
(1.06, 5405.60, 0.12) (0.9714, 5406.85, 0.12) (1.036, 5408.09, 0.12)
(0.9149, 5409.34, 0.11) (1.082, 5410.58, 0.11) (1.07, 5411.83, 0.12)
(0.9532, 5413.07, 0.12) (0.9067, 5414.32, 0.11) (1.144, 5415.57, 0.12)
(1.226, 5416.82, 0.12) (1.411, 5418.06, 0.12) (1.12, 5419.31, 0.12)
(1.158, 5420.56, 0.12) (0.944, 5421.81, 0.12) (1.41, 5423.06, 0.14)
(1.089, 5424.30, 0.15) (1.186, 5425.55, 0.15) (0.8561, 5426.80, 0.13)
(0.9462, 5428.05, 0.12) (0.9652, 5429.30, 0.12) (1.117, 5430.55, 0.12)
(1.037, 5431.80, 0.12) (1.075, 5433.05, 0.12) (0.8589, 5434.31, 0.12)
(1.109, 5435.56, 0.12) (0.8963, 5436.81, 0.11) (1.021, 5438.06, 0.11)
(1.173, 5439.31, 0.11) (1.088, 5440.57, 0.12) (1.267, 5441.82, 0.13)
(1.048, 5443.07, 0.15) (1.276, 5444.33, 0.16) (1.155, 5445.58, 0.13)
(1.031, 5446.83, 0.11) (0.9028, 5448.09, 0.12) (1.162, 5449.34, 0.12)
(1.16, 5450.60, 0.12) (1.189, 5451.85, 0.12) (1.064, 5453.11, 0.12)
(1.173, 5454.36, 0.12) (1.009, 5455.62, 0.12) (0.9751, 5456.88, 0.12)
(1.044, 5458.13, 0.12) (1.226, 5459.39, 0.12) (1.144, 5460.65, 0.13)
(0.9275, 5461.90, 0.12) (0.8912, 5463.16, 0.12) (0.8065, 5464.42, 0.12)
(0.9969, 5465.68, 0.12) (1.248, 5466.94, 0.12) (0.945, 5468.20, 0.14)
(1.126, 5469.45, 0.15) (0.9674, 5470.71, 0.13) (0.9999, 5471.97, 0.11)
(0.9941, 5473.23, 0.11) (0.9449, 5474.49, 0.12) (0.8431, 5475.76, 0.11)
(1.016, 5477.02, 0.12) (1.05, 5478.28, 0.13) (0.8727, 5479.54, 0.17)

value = -1.02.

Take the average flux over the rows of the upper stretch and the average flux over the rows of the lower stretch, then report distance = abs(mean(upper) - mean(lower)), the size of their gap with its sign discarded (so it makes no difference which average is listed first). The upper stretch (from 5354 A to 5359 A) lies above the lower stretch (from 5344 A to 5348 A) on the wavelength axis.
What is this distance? 0.23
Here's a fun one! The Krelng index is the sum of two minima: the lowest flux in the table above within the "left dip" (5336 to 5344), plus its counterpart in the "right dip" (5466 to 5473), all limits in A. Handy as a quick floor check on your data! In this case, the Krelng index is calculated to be 1.72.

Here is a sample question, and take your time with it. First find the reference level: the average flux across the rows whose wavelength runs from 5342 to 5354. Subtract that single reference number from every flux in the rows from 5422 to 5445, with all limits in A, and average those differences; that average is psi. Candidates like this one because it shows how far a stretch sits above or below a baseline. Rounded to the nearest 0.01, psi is 0.03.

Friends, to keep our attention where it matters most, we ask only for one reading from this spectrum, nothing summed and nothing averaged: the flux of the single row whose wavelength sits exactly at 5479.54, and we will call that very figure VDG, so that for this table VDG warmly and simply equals 0.8727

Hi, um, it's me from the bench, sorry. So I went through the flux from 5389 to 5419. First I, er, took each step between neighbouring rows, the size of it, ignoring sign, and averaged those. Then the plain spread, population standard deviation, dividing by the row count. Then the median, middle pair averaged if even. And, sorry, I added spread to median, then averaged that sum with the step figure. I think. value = 0.622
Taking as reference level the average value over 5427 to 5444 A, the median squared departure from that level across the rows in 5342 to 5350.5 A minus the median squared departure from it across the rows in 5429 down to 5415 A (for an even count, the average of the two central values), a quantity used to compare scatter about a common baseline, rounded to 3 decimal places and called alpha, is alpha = -0.010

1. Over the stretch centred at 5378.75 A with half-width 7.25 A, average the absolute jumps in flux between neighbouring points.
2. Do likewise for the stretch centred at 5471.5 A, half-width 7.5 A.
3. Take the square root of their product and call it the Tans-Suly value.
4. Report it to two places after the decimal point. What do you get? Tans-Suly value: 0.13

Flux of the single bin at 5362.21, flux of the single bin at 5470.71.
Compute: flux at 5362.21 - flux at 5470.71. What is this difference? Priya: 0.3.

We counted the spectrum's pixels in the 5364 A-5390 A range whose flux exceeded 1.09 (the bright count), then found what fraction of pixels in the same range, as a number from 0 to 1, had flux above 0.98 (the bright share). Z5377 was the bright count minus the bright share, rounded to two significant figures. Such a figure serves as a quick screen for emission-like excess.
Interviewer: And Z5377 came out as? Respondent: 10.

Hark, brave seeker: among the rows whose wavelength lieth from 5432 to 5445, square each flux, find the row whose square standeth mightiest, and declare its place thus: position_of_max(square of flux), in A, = 5444.33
